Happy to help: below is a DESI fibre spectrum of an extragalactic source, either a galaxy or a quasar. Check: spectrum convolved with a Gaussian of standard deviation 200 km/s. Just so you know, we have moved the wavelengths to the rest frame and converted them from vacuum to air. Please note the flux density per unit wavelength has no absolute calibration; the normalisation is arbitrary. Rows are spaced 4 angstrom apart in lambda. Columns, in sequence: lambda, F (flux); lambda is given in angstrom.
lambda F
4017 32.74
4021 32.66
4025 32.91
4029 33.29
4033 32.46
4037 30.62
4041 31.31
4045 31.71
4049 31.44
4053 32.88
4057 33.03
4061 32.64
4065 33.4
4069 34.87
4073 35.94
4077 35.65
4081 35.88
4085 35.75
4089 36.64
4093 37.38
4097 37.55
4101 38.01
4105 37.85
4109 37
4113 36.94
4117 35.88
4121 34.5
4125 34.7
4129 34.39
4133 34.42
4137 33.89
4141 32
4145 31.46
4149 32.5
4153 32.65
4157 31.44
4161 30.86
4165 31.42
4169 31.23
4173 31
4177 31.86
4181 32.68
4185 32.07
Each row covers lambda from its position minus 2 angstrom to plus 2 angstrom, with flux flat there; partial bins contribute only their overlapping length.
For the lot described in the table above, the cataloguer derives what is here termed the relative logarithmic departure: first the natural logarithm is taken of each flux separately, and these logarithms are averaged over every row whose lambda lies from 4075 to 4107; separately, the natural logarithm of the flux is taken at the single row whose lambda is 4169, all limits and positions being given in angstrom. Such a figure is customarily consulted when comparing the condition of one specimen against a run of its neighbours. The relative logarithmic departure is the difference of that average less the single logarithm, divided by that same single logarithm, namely 0.048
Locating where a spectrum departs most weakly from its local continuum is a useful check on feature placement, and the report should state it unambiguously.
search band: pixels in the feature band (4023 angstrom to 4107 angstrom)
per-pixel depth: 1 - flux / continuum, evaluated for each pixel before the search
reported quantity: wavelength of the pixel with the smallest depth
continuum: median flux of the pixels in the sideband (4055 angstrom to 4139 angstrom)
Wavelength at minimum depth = 4101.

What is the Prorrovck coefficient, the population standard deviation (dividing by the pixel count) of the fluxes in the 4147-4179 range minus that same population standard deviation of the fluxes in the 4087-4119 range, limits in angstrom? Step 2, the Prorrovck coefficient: 0.0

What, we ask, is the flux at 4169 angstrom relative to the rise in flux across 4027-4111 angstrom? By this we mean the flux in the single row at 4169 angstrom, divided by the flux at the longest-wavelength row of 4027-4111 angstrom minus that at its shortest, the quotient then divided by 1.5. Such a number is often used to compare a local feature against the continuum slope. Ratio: 5.6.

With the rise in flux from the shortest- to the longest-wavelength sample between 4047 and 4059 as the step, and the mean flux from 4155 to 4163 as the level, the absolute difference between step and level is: 29.6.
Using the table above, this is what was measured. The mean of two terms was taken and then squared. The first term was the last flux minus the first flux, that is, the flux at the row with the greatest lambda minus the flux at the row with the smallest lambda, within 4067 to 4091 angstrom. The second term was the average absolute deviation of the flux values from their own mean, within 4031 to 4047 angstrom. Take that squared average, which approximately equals 1.4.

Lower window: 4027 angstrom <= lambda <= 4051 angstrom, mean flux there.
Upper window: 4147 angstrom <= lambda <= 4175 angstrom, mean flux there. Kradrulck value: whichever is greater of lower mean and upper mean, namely 31.8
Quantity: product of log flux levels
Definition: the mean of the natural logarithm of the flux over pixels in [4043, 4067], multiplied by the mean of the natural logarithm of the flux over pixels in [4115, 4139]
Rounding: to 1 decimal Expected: 12.3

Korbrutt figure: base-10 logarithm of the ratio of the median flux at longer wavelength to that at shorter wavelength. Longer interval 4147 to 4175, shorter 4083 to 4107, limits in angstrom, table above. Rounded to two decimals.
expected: -0.08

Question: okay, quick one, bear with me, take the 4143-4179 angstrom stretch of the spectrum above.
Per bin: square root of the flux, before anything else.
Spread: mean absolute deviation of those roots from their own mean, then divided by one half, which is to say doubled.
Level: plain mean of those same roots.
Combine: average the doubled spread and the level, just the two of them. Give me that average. 2.85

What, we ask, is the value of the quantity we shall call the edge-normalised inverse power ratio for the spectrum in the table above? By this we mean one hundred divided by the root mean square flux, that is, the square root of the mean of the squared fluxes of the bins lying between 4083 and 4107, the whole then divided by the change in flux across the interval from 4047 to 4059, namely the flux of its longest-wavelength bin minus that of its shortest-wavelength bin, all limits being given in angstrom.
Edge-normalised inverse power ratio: 1.7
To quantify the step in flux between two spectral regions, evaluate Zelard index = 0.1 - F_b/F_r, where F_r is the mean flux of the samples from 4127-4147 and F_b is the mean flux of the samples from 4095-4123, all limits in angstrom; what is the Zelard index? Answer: -1.01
